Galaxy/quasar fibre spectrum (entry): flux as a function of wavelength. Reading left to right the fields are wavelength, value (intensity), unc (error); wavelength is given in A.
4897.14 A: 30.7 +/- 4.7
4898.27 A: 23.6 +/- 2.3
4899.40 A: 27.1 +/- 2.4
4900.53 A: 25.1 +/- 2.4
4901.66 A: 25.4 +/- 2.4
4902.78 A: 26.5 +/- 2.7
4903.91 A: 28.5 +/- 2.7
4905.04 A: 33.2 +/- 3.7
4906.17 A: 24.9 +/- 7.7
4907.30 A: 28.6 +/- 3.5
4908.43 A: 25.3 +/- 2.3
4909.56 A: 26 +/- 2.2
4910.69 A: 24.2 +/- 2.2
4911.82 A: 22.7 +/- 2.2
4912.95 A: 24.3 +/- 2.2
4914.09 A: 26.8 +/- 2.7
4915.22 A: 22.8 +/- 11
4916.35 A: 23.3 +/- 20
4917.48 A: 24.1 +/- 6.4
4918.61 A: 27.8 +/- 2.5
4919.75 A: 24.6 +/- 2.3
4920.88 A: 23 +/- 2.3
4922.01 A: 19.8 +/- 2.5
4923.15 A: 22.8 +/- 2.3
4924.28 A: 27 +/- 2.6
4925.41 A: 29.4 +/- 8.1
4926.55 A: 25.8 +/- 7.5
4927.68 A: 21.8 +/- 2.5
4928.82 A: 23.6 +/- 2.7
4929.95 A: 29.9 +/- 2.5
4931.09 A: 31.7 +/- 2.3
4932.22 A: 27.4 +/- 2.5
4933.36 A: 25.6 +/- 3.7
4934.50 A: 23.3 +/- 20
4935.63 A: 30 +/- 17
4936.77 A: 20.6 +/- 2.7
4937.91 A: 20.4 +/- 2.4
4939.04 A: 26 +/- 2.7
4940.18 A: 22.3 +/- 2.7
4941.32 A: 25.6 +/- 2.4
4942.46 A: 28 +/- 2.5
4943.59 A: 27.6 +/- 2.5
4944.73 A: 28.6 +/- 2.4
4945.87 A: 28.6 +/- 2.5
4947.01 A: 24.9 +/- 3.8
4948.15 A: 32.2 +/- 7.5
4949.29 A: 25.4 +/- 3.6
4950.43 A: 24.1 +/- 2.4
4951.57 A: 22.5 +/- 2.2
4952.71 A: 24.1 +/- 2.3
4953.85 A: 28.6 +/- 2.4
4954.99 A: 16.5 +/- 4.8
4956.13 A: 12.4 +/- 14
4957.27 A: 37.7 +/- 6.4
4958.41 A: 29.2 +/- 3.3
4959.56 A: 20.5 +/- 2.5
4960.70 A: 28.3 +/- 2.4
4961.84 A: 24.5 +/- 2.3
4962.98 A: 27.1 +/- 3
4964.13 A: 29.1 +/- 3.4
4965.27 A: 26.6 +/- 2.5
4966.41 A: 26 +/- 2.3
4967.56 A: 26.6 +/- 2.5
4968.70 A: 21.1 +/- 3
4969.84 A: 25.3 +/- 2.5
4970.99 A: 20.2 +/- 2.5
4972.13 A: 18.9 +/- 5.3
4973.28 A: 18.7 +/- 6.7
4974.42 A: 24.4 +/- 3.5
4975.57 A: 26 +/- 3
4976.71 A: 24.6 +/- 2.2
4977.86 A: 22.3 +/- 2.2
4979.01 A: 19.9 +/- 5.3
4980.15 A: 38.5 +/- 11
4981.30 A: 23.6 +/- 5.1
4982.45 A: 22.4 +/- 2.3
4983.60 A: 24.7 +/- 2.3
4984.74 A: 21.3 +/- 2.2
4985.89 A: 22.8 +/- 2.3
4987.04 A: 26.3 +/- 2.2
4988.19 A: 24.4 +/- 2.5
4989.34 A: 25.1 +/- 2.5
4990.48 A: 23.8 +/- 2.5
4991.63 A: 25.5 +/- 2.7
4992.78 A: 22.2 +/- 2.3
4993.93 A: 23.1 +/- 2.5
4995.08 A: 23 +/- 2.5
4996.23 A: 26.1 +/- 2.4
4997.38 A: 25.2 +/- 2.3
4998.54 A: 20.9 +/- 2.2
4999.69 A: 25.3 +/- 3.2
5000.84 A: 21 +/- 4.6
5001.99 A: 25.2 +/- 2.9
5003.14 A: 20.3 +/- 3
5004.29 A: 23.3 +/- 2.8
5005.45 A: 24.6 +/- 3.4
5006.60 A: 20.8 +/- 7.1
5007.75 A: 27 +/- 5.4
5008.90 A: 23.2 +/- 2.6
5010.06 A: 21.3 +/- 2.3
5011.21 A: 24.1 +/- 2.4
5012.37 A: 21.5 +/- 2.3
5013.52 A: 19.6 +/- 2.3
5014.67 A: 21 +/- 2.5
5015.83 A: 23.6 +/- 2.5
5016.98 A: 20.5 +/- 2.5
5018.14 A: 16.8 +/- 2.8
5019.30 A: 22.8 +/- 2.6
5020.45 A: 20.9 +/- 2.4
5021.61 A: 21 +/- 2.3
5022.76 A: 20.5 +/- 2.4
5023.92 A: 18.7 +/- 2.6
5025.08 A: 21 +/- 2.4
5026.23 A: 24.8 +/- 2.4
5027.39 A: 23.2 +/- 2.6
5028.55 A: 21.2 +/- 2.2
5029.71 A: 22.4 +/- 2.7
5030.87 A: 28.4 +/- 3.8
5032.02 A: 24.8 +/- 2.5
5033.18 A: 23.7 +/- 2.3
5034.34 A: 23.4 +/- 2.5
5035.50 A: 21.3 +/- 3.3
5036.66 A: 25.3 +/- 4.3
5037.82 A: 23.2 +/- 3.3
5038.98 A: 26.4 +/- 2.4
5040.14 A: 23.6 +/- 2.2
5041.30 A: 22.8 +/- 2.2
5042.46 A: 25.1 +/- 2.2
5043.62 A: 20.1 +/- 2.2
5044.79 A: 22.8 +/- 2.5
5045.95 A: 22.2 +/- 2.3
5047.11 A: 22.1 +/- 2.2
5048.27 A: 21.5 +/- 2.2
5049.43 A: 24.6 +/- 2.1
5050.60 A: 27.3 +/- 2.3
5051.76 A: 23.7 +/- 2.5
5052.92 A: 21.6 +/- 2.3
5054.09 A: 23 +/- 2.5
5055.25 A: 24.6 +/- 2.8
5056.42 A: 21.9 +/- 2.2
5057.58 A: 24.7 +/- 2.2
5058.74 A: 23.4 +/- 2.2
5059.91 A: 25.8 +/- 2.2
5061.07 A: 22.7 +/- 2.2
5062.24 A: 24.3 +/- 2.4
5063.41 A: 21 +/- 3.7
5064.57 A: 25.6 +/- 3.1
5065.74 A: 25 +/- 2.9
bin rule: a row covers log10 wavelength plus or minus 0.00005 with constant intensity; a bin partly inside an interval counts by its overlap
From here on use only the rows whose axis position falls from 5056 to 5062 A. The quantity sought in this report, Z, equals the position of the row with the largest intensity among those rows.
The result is 5059.91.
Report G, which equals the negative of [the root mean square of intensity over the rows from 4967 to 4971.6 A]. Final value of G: -23.5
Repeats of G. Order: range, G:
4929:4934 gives -28.7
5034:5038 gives -23.3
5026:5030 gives -22.9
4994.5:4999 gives -23.9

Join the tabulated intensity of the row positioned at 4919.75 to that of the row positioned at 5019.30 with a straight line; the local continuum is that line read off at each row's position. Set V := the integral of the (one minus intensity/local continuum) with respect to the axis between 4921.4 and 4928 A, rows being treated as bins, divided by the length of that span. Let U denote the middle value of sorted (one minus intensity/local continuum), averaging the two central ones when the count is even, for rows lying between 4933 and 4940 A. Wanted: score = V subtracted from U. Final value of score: -0.004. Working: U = 0.00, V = 0.00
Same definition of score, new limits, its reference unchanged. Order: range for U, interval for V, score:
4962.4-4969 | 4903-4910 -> -0.004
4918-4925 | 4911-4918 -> 0.004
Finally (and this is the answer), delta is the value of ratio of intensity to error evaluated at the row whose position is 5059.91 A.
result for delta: 11.7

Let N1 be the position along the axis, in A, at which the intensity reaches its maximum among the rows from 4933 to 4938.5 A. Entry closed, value 4935.63 A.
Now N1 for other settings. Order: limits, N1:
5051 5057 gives 5055.25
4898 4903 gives 4899.40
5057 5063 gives 5059.91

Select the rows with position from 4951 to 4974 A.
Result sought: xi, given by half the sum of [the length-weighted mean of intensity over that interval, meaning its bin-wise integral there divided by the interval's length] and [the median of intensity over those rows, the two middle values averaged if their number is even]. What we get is 24.6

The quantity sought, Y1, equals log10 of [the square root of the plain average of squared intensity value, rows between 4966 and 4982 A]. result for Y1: 1.39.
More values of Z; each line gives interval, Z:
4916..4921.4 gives 4918.61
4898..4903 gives 4899.40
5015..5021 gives 5015.83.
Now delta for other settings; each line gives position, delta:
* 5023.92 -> 7.2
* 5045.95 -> 9.7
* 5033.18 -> 10.3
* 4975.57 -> 8.7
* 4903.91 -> 10.6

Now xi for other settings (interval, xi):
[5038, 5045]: 23.3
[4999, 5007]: 23.1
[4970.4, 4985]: 23.0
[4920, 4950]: 25.8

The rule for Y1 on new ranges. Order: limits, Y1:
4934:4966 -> 1.41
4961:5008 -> 1.39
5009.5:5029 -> 1.33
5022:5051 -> 1.37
